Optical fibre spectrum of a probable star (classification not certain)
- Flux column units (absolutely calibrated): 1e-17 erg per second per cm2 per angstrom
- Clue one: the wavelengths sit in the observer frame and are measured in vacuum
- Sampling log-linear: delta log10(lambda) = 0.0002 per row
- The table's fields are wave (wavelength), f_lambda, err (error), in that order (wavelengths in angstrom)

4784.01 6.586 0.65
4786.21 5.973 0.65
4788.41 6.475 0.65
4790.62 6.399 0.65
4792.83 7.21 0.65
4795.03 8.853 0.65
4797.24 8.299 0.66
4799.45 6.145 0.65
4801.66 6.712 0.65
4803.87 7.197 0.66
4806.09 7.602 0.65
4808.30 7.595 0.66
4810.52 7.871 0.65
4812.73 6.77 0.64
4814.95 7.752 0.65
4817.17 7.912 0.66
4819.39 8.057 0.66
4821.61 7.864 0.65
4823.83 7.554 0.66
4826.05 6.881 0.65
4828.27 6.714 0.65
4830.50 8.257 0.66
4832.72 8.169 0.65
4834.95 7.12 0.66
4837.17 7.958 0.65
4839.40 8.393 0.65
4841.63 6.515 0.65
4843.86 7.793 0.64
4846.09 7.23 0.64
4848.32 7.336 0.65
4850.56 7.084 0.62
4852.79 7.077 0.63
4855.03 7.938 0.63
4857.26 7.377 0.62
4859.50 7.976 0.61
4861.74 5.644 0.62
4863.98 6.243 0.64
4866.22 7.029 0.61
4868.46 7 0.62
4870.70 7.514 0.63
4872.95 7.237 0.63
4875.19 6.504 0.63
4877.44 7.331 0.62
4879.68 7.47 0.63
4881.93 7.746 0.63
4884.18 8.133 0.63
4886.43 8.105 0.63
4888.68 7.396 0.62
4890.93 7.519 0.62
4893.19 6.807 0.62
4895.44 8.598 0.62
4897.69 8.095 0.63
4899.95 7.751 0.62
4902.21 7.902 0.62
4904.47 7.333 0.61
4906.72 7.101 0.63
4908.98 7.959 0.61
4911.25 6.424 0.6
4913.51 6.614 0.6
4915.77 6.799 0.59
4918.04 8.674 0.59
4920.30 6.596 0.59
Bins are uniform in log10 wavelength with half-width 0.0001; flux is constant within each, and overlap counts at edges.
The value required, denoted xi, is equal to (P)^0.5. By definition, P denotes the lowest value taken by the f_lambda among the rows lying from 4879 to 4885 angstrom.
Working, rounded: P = 7.47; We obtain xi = 2.73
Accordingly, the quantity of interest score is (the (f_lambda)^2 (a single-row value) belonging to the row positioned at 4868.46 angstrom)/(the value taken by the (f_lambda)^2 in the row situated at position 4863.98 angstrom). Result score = 1.3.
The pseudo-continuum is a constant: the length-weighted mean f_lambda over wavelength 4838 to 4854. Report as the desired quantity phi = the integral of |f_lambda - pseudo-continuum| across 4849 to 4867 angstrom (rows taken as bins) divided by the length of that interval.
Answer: 0.61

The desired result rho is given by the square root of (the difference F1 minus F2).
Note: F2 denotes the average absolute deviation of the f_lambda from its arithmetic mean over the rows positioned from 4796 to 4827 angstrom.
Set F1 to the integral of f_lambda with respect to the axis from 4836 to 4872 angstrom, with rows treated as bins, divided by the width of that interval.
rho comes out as 2.599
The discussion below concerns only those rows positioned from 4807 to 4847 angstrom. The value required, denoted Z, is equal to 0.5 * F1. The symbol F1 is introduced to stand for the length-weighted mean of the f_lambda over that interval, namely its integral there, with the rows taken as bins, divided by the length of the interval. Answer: 3.790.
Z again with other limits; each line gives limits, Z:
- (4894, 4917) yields 3.726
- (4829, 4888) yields 3.693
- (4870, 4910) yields 3.792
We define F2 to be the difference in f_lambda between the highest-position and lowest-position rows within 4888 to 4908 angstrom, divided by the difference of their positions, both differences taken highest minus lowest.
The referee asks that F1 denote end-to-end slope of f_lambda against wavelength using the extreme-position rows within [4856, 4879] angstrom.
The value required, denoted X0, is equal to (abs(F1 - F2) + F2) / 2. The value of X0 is -0.001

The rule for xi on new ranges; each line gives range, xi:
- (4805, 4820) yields 2.60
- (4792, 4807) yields 2.48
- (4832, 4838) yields 2.67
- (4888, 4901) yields 2.61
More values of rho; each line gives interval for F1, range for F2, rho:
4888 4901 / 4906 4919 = 2.646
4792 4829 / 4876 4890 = 2.680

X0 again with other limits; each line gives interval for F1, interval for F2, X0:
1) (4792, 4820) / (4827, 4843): 0.016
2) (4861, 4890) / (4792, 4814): 0.033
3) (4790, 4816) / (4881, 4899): 0.028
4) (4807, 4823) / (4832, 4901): 0.010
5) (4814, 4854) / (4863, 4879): 0.090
